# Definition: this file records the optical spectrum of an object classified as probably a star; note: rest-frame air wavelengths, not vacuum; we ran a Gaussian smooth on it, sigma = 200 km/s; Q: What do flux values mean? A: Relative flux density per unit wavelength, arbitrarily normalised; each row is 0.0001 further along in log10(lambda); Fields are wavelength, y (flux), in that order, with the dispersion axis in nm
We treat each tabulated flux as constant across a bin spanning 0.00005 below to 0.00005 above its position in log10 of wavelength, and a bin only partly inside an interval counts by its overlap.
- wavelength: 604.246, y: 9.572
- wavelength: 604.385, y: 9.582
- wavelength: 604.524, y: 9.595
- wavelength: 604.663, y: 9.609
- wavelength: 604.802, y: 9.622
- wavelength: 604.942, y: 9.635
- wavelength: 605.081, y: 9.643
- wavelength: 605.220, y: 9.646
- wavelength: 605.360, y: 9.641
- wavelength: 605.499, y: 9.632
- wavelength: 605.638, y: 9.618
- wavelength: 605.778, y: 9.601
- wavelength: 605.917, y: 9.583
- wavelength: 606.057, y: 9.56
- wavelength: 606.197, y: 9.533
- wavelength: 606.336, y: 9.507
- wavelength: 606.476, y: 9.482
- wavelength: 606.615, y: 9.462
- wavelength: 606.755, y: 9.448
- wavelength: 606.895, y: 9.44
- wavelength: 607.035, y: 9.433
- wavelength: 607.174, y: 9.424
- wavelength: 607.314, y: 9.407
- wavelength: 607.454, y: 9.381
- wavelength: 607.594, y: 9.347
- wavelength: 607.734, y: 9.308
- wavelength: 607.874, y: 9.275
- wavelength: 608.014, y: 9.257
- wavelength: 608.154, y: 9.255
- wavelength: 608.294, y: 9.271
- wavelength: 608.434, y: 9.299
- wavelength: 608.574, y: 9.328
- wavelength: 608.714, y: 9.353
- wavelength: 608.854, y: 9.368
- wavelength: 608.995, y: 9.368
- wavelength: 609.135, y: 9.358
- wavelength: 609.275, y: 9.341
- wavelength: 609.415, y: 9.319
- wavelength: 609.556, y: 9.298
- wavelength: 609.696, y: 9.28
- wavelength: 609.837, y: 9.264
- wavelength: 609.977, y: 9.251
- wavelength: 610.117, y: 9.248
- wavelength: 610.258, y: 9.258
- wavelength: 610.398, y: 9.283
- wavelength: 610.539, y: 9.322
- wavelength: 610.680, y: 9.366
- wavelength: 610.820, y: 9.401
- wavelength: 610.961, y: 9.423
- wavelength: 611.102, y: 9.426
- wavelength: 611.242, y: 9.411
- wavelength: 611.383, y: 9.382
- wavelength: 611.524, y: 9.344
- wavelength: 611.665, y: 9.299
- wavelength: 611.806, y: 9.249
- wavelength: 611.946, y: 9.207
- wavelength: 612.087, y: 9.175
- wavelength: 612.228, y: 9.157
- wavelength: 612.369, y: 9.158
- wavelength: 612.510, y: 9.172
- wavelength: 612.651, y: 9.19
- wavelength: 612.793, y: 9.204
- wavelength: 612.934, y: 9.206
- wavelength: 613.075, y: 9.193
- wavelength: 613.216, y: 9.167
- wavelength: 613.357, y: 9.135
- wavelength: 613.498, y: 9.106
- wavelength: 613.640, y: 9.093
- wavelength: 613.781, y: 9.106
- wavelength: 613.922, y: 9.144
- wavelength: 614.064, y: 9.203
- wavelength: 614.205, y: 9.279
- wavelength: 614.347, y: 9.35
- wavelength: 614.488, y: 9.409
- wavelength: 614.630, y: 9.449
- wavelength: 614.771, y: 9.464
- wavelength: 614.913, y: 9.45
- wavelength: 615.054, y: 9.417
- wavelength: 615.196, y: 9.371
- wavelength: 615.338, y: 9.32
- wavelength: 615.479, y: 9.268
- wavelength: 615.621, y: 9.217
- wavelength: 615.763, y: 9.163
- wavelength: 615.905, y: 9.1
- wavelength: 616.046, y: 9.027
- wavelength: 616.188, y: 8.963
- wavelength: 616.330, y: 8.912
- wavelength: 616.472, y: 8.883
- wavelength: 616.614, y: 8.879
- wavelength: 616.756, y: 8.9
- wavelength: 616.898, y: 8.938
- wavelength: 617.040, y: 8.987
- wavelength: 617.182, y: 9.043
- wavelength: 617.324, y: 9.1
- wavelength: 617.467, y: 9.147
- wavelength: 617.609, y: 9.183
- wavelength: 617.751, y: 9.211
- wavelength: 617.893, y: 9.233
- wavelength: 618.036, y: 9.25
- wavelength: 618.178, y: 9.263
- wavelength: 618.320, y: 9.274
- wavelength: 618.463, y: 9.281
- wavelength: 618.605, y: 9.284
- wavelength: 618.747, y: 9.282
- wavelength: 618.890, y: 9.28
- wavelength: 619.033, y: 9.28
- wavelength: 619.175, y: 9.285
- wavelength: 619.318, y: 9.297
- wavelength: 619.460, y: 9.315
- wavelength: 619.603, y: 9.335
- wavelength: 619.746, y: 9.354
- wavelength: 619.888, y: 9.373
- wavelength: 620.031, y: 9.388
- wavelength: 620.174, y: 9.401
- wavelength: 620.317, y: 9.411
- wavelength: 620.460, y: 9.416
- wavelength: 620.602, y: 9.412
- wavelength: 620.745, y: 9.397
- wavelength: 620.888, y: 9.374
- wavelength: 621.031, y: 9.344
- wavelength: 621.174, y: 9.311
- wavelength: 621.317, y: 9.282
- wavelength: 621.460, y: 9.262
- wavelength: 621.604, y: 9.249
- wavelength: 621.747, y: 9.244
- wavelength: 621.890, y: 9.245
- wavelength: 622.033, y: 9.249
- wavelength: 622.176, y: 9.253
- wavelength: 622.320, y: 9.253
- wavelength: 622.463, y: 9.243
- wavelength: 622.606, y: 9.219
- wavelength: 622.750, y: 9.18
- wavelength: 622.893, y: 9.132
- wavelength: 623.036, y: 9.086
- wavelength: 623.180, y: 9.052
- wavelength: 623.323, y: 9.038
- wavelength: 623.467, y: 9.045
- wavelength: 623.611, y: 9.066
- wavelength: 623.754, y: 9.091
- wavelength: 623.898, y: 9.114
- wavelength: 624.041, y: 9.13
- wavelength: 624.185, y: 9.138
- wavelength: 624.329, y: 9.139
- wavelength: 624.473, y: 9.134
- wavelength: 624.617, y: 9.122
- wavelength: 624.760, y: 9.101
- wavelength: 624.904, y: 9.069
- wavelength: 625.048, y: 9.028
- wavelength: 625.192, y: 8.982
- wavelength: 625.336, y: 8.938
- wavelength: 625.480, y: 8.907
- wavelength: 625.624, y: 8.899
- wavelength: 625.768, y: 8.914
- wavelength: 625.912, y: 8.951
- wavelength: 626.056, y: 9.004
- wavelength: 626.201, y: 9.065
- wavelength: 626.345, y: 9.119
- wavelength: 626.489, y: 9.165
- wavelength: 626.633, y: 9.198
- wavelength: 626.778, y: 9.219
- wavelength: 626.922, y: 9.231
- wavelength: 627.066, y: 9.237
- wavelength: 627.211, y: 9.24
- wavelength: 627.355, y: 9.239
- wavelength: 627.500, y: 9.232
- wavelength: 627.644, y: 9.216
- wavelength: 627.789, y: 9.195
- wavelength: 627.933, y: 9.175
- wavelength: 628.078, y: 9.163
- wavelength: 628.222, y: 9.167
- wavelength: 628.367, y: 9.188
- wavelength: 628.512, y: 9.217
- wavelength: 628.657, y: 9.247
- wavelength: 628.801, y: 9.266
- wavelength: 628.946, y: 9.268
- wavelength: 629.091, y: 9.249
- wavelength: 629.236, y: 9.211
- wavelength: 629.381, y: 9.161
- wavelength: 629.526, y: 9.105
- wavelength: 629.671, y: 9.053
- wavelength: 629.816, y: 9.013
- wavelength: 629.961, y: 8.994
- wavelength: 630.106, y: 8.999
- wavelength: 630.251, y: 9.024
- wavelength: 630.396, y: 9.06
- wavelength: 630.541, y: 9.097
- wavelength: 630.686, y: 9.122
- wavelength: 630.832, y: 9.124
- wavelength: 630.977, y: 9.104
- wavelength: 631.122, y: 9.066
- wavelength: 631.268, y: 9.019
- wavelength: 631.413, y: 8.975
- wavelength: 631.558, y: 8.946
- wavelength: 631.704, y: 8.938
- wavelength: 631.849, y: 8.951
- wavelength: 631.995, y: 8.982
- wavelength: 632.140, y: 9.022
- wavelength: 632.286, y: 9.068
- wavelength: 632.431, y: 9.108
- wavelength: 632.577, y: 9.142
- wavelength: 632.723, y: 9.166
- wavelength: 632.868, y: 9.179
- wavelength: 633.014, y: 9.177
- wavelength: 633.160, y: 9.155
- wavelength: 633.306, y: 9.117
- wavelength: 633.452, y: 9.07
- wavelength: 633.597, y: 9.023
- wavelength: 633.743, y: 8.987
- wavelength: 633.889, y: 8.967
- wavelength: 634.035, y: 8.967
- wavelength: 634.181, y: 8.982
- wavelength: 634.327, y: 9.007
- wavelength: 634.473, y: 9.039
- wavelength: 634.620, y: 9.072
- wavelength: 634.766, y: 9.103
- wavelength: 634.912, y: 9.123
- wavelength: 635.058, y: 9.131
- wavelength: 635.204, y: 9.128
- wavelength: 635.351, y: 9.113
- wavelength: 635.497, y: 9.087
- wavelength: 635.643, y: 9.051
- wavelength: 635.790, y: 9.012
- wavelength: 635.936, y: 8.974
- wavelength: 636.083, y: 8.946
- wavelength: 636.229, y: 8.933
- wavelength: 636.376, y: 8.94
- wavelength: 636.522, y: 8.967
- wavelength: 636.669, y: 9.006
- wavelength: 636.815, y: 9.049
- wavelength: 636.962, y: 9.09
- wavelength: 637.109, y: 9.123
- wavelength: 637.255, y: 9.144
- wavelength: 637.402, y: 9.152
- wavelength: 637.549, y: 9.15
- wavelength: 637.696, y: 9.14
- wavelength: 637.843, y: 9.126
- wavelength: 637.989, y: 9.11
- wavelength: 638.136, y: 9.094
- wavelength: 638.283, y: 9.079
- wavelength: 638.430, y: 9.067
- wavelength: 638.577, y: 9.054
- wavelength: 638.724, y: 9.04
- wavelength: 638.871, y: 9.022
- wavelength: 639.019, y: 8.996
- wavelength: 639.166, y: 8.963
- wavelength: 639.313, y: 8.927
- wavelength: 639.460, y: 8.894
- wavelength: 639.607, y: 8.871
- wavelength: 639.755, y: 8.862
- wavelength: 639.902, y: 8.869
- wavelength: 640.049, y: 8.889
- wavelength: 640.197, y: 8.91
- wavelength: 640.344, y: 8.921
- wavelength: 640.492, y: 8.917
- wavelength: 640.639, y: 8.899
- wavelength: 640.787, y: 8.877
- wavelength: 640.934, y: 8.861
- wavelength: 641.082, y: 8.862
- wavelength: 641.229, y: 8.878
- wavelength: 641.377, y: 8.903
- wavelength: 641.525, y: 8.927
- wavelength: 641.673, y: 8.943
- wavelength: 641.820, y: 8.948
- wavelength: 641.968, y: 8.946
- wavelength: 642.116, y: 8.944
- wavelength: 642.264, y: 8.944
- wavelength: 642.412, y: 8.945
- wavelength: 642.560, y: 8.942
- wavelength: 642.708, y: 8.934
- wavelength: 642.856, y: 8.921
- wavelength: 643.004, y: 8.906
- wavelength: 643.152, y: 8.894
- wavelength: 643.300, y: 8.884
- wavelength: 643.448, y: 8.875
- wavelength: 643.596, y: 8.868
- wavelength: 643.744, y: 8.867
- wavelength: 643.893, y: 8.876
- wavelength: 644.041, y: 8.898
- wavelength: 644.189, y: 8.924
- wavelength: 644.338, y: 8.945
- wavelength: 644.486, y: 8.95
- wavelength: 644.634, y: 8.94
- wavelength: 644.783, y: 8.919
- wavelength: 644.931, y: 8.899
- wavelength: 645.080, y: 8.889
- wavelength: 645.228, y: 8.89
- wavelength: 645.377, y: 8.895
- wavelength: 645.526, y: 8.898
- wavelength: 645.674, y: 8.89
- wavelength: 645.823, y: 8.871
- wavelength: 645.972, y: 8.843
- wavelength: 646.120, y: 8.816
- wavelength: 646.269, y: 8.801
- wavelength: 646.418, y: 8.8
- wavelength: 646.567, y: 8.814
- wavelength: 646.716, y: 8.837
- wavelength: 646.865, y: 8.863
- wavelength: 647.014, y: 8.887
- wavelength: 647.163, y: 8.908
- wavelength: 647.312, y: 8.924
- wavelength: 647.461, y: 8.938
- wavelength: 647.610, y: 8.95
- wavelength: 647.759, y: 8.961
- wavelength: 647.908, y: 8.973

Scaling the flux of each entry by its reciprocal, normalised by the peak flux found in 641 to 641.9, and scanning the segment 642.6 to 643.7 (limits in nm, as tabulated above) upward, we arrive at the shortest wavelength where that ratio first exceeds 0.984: 642.708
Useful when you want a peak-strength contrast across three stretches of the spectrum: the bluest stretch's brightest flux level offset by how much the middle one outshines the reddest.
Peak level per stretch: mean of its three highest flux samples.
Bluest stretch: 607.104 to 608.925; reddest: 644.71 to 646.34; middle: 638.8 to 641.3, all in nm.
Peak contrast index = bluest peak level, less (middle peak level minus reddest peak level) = 9.32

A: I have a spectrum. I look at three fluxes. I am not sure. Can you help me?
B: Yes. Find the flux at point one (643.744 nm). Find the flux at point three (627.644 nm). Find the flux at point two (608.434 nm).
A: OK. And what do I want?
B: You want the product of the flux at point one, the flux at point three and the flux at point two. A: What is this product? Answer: 760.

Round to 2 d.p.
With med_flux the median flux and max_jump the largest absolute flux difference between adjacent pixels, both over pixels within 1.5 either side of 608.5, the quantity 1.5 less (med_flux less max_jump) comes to -7.78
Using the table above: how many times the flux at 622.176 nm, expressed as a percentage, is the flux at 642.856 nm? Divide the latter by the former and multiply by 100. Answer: 96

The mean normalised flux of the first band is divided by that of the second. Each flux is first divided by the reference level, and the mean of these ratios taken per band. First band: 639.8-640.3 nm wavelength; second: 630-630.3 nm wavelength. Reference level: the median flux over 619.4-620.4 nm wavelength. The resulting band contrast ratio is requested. 0.99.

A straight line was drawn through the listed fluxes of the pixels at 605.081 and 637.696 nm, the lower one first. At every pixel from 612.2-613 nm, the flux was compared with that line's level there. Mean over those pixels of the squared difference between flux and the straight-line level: 0.12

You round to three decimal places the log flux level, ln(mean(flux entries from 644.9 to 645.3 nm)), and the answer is 2.185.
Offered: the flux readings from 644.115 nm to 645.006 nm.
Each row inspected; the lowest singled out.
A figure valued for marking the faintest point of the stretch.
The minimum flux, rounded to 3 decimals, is 8.899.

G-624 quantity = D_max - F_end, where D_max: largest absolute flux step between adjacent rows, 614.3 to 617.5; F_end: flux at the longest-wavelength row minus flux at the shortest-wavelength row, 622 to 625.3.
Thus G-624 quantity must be 0.340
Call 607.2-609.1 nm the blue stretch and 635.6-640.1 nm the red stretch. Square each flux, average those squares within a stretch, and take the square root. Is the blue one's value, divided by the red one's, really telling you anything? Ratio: 1.03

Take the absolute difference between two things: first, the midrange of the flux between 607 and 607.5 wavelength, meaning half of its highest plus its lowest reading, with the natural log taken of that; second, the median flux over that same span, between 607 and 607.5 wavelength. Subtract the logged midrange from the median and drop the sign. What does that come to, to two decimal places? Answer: 7.17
